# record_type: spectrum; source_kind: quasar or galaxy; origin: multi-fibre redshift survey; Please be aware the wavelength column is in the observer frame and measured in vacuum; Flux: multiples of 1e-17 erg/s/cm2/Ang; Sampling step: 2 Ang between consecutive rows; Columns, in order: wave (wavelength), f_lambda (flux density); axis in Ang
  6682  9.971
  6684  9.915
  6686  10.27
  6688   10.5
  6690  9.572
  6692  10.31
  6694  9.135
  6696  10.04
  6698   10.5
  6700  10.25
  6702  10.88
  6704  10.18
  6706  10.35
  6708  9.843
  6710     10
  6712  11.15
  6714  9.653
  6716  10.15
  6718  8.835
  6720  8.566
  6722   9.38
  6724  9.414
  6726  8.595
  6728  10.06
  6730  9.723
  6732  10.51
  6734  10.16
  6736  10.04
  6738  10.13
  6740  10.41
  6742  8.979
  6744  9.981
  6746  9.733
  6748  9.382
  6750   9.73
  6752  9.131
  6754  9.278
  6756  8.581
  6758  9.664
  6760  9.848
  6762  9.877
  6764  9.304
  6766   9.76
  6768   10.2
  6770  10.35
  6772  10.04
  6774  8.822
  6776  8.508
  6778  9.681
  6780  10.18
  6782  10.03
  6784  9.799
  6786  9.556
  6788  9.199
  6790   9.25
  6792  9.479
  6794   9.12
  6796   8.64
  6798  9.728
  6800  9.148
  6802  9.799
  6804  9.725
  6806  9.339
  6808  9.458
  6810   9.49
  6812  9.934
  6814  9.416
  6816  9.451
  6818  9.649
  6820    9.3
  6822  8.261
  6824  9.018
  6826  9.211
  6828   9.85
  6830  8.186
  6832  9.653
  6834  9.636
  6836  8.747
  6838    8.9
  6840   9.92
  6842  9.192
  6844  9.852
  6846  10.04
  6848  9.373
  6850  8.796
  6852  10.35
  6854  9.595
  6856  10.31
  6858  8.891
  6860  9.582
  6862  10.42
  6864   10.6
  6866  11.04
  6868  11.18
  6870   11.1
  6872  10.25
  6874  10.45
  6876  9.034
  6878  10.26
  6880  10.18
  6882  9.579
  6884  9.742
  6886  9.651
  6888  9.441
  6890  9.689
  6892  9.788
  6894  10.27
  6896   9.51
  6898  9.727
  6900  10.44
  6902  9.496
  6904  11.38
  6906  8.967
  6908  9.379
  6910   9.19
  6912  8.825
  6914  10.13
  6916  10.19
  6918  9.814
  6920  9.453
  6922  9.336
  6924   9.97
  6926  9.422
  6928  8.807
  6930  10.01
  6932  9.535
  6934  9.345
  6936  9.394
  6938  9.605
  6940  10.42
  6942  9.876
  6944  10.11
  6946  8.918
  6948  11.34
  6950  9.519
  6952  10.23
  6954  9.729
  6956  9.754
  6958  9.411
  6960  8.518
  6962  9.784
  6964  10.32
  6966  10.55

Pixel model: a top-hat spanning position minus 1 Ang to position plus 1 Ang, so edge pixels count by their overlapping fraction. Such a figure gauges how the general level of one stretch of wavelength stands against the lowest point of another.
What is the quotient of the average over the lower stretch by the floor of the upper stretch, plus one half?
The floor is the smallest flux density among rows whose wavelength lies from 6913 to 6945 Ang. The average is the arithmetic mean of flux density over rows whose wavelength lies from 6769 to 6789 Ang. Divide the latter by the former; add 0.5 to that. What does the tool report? 1.59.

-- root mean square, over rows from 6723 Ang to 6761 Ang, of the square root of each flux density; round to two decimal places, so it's 3.11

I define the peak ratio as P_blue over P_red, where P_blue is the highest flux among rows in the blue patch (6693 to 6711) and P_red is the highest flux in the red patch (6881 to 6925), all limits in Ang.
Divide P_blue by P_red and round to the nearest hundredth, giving 0.96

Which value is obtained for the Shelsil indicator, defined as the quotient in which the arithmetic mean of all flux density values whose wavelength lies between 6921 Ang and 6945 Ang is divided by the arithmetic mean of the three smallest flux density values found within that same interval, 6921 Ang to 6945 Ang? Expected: 1.05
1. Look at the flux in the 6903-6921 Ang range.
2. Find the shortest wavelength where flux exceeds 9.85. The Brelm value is 6904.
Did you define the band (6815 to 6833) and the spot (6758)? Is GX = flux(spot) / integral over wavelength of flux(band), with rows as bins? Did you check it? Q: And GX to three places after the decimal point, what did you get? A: 0.059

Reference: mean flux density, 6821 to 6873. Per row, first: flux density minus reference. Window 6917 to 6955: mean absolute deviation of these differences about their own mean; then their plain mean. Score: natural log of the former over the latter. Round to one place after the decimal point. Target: 2.4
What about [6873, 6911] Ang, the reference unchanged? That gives 1.4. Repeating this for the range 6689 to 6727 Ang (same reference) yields 1.4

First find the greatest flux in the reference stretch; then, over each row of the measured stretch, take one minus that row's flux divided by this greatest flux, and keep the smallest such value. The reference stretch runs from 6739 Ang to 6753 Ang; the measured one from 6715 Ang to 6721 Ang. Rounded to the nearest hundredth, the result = 0.02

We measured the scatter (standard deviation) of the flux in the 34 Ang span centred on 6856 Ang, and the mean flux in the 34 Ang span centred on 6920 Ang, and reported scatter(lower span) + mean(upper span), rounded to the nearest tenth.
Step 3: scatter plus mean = 10.3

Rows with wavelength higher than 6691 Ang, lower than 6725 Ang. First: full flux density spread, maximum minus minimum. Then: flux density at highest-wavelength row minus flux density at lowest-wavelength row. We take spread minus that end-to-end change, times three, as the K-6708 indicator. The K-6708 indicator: 10.4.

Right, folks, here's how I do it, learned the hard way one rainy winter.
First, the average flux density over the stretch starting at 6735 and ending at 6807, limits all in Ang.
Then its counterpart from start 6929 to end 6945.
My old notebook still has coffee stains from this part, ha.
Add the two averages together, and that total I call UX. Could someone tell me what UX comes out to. 19.4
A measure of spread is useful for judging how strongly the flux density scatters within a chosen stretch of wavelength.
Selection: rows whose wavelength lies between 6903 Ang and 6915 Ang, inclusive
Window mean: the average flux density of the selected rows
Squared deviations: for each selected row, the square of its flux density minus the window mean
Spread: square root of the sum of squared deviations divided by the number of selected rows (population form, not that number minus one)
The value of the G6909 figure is 0.88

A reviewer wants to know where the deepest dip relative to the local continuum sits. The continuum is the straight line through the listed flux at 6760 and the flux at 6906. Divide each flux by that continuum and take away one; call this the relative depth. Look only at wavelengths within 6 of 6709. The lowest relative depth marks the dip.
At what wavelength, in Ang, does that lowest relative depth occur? 6714 Ang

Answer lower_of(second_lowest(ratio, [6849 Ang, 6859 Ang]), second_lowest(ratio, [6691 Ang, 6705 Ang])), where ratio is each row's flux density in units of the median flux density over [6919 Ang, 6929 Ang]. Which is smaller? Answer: 0.94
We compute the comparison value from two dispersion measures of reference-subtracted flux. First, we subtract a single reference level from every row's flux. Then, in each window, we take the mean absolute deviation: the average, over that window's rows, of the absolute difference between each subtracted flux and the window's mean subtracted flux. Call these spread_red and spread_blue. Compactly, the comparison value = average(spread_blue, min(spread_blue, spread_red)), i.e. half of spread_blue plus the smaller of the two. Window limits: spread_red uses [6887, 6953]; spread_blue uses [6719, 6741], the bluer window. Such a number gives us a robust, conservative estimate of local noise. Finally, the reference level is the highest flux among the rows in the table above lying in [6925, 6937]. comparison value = 0.498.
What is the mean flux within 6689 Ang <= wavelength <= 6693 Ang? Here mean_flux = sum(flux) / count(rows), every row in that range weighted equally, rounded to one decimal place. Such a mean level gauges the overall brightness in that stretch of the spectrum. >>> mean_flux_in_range 9.9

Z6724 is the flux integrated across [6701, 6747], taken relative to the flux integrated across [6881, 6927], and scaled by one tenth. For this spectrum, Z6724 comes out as 0.101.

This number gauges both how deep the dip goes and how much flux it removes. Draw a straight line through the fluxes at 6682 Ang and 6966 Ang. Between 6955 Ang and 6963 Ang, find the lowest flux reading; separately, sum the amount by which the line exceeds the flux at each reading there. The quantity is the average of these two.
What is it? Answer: 6.6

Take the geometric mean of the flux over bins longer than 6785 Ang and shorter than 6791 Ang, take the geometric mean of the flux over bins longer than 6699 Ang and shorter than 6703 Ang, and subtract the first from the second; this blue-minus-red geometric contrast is 1.2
